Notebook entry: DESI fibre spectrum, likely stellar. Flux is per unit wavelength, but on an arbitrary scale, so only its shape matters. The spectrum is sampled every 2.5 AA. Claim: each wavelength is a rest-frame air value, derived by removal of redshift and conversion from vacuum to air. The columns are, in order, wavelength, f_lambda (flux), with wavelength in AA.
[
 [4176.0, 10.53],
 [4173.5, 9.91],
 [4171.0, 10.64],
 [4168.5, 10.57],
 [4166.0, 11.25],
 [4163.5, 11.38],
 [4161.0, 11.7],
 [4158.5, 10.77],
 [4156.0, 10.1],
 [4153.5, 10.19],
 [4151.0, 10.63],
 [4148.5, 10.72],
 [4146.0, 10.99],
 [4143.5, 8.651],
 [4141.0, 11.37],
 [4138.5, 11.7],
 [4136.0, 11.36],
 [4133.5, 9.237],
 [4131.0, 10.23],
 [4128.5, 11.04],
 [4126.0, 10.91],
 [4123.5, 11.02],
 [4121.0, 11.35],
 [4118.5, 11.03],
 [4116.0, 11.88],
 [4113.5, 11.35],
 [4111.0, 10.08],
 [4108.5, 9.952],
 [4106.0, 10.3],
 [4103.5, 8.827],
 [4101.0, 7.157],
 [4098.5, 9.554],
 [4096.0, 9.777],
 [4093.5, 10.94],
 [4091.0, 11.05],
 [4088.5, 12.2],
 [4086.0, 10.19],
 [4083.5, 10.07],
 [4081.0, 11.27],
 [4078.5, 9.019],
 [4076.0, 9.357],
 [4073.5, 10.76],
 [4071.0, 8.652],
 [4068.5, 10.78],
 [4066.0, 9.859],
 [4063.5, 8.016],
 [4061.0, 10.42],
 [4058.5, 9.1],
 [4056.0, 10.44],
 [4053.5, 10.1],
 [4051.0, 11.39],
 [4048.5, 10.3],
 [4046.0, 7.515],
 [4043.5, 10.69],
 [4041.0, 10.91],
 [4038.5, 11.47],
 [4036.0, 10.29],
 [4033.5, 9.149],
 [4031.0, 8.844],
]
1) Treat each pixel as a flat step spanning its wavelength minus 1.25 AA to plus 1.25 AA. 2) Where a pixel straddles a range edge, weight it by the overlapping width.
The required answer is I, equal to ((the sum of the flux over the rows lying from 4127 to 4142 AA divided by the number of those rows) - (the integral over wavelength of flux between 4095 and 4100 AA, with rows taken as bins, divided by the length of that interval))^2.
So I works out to 1.7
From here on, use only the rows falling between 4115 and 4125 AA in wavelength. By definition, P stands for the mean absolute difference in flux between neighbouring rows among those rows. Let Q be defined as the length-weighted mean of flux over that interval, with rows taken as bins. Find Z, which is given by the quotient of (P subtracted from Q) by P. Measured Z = 21.6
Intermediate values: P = 0.5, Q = 11.3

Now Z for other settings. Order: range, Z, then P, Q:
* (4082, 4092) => 9.0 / 1.1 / 10.9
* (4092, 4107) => 5.8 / 1.4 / 9.4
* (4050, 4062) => 8.6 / 1.1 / 10.3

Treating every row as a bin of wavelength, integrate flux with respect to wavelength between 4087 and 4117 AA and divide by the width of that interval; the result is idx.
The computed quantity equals 10.2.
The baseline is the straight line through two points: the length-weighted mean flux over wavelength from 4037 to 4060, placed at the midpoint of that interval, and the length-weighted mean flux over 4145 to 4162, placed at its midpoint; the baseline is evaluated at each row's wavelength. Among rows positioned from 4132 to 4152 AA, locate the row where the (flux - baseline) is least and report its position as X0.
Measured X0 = 4143.5 AA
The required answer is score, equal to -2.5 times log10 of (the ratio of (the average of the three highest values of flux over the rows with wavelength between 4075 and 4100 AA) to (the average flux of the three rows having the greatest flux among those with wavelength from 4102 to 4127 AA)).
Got 0.00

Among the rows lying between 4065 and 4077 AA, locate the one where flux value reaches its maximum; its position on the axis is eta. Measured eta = 4068.5 AA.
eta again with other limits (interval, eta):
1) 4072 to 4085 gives 4081.0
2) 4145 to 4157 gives 4146.0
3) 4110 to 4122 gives 4116.0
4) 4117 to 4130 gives 4121.0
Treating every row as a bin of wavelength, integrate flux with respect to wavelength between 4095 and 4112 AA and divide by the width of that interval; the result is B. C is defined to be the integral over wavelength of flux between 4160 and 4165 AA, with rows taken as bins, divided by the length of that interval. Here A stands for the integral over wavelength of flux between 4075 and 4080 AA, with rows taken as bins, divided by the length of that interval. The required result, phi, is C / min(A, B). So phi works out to 1.24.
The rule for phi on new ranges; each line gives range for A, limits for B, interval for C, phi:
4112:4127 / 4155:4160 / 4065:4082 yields 0.95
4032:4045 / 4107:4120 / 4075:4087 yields 0.96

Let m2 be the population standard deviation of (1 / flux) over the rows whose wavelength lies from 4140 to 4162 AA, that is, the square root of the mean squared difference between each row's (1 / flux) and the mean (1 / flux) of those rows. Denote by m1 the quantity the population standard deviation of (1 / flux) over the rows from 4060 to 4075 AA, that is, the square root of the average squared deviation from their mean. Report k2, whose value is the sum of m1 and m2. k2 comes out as 0.020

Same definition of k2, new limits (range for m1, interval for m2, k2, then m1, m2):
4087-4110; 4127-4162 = 0.024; 0.0157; 0.0083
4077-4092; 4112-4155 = 0.017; 0.0092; 0.0079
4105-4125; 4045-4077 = 0.018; 0.0055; 0.0129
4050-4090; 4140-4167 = 0.019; 0.0108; 0.0079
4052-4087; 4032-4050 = 0.024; 0.0097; 0.0144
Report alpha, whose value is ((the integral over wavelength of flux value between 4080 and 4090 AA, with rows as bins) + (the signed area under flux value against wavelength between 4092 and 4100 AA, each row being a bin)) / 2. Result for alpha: 95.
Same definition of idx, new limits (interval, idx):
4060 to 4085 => 9.8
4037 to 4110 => 10.0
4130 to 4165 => 10.7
